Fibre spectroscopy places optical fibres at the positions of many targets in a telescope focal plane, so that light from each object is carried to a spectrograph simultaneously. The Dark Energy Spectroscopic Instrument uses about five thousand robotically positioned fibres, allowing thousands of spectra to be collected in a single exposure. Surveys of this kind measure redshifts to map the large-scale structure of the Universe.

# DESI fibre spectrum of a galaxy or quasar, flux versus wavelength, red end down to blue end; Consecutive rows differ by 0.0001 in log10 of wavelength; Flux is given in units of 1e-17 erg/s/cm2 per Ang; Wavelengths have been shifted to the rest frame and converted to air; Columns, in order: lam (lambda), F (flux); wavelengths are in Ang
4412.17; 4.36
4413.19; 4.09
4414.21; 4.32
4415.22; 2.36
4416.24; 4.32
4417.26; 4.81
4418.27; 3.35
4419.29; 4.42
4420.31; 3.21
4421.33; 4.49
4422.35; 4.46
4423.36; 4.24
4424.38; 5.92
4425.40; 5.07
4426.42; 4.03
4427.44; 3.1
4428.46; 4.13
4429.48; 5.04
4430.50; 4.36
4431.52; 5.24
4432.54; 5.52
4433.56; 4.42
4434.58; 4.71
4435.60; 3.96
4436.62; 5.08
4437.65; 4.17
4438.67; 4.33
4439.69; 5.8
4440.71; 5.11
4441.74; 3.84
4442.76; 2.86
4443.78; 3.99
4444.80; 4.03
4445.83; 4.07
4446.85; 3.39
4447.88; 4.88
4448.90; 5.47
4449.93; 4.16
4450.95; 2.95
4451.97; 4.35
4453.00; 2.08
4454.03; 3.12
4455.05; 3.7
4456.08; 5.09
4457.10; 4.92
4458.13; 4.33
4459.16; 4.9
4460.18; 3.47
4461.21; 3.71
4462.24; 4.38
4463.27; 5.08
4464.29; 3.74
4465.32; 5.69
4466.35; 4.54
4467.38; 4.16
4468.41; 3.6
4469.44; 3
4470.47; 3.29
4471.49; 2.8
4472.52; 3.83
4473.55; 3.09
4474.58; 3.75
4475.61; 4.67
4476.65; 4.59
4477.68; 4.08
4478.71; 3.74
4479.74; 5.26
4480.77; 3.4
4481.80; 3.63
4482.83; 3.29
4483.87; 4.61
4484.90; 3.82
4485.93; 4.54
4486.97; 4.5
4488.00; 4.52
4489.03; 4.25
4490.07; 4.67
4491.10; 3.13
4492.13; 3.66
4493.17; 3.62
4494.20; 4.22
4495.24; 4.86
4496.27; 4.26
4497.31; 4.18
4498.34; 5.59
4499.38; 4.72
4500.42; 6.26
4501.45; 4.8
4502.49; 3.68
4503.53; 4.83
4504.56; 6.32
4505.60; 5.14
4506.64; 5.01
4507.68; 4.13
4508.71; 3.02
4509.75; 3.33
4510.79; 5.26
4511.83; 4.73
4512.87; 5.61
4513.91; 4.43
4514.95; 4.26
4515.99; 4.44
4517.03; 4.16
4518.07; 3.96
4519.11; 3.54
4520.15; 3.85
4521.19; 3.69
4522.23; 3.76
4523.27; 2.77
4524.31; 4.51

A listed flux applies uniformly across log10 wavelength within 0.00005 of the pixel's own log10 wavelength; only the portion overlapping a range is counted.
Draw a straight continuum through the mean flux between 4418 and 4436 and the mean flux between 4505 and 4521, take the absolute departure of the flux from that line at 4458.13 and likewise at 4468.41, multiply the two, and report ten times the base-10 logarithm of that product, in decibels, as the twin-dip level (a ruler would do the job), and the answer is -13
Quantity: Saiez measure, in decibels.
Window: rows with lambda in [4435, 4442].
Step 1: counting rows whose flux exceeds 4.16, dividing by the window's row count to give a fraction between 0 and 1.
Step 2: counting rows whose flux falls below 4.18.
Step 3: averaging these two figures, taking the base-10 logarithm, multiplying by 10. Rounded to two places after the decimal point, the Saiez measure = 2.69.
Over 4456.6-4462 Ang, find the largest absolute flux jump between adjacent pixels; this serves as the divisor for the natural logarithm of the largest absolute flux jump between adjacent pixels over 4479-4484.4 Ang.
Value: 0.4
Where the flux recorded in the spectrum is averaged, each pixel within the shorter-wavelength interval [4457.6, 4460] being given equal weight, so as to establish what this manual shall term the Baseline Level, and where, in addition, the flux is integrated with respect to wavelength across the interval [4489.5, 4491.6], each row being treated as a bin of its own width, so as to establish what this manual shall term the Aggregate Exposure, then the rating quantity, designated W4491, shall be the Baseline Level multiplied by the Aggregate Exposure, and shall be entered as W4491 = 37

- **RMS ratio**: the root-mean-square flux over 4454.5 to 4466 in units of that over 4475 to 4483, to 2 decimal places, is 1.09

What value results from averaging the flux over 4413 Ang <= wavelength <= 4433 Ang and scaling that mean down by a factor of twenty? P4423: 0.216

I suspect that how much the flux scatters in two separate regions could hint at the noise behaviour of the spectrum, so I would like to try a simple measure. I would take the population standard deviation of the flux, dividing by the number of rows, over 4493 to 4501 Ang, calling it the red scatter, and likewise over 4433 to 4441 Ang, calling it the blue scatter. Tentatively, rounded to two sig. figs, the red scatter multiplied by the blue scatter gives 0.45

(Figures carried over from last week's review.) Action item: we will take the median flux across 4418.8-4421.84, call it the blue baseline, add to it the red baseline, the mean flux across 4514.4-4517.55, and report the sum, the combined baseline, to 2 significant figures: 8.7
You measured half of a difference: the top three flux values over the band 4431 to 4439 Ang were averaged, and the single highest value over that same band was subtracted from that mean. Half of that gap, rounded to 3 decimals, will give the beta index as -0.120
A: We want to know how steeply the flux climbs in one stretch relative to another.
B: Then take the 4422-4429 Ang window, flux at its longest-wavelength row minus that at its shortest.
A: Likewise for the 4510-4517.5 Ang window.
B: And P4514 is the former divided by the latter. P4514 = 0.3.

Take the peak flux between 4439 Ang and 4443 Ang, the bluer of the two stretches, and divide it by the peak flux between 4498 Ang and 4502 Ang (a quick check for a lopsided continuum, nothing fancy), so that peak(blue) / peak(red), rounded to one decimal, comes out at 0.9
